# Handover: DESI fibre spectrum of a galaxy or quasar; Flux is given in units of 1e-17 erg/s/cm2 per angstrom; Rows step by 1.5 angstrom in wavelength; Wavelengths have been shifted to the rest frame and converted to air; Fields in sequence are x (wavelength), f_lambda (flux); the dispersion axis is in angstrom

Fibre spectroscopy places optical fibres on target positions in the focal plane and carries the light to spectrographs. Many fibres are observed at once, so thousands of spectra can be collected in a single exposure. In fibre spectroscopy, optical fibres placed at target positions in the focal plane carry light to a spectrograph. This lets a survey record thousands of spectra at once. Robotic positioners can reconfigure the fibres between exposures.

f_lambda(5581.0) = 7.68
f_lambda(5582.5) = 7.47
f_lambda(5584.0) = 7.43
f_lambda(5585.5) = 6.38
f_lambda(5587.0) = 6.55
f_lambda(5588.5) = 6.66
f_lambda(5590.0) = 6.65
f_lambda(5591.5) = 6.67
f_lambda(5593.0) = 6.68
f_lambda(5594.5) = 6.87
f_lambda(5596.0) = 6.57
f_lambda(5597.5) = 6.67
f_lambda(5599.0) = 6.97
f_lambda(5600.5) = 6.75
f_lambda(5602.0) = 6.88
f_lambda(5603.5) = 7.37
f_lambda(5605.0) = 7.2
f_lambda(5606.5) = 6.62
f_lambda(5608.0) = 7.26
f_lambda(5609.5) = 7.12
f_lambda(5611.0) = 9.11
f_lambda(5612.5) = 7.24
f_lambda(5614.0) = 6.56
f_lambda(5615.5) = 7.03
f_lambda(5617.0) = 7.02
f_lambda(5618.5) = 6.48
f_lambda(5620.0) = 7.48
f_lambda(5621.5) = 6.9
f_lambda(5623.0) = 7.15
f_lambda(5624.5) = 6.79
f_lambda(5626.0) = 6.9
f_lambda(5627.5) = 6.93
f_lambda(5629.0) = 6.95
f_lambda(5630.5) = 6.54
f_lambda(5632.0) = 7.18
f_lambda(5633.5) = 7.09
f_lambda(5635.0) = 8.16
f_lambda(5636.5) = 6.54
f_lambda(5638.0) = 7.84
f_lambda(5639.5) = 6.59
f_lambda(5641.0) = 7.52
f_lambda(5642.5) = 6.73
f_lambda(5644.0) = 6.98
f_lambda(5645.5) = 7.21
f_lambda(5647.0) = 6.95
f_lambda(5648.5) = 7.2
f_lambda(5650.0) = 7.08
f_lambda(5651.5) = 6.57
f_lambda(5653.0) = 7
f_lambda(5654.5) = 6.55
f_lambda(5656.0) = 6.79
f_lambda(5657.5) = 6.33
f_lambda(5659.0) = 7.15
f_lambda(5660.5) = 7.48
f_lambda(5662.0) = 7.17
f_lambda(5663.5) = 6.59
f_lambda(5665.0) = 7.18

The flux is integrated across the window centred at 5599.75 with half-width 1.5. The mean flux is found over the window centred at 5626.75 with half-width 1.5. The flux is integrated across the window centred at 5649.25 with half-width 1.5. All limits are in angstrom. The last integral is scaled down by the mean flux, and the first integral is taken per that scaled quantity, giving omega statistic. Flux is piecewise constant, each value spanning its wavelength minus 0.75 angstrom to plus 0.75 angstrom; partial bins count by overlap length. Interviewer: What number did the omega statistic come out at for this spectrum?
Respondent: 6.64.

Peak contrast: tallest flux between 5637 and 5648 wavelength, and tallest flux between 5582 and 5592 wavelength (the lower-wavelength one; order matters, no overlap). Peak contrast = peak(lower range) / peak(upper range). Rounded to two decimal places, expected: 0.95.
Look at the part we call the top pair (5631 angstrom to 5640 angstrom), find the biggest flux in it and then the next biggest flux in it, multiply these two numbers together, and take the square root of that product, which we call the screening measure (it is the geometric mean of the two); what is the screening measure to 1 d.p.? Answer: 8.0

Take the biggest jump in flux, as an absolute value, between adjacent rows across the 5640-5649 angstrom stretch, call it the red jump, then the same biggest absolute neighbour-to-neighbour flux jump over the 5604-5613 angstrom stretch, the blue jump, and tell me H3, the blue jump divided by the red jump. 2.5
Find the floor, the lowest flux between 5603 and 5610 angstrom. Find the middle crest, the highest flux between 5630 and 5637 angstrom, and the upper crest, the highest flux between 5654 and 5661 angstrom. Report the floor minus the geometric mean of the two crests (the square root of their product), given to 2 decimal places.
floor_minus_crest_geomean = -1.19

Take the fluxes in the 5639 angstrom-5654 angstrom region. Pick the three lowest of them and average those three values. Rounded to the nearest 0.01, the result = 6.63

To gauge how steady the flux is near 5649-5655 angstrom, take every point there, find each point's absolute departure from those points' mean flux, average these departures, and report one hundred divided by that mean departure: 417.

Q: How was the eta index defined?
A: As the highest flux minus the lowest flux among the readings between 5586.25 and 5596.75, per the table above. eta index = 0.32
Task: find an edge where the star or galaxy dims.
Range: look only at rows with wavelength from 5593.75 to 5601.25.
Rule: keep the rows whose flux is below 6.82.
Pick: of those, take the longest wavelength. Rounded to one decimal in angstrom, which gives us 5600.5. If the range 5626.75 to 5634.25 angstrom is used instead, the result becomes 5630.5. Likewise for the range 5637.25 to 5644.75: 5642.5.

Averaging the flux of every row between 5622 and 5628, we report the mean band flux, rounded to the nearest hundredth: 6.94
